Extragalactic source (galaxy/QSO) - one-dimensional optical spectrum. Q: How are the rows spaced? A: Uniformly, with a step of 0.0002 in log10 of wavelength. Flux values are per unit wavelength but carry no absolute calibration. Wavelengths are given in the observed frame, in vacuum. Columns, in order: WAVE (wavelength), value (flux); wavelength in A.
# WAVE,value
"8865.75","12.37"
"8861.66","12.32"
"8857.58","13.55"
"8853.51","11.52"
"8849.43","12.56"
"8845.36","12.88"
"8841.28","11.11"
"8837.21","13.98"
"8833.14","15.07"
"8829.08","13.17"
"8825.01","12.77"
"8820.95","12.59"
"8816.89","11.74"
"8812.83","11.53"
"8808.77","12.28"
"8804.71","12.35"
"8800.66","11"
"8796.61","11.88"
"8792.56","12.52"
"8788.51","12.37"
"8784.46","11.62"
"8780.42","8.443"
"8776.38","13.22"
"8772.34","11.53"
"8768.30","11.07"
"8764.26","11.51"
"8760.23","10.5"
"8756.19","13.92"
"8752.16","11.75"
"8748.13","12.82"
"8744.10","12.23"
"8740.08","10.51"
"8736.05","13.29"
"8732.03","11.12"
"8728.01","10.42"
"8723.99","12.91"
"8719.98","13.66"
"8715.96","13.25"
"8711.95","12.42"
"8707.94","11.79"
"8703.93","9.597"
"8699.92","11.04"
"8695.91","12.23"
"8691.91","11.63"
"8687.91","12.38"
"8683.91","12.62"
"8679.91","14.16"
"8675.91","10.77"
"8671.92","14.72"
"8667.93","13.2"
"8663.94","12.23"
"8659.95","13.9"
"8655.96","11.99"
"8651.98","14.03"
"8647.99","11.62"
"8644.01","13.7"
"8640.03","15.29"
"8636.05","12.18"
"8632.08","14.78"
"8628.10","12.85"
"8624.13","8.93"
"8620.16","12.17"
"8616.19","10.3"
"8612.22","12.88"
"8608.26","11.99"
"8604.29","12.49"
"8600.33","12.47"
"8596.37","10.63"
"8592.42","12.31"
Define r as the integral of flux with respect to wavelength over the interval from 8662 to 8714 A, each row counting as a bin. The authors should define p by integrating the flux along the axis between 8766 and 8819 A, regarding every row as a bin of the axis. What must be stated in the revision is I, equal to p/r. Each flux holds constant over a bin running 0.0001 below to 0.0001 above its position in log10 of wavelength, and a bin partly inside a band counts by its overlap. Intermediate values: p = 618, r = 635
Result 0.97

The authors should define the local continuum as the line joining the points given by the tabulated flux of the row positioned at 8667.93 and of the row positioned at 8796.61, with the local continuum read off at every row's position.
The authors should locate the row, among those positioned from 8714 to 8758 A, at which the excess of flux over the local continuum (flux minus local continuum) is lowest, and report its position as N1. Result 8728.01 A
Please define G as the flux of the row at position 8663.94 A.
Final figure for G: 12.23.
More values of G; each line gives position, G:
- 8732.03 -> 11.12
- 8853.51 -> 11.52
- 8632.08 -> 14.78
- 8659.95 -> 13.9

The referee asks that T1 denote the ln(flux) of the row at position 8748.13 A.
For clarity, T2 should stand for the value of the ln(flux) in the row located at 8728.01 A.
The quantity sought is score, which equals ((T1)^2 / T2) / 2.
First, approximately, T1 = 2.55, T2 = 2.34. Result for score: 1.39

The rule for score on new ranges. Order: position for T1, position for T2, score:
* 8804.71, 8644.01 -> 1.21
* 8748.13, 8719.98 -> 1.24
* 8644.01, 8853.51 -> 1.40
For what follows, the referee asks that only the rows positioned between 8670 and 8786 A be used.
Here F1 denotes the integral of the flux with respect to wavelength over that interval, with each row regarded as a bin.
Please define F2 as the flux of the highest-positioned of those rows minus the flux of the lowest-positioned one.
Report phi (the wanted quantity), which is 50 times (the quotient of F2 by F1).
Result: -0.11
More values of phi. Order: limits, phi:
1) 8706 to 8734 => -0.10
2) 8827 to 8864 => -0.09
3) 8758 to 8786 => 0.18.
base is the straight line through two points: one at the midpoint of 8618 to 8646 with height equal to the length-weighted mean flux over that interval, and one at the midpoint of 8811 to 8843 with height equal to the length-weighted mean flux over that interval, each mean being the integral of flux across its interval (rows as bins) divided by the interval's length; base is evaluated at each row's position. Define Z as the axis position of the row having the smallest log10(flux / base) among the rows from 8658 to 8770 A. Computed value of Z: 8703.93 A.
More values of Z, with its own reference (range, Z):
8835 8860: 8841.28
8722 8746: 8728.01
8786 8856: 8800.66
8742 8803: 8780.42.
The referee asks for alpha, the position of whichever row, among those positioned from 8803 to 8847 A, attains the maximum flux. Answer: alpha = 8833.14 A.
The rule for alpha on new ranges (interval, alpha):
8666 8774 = 8671.92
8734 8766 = 8756.19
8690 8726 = 8719.98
